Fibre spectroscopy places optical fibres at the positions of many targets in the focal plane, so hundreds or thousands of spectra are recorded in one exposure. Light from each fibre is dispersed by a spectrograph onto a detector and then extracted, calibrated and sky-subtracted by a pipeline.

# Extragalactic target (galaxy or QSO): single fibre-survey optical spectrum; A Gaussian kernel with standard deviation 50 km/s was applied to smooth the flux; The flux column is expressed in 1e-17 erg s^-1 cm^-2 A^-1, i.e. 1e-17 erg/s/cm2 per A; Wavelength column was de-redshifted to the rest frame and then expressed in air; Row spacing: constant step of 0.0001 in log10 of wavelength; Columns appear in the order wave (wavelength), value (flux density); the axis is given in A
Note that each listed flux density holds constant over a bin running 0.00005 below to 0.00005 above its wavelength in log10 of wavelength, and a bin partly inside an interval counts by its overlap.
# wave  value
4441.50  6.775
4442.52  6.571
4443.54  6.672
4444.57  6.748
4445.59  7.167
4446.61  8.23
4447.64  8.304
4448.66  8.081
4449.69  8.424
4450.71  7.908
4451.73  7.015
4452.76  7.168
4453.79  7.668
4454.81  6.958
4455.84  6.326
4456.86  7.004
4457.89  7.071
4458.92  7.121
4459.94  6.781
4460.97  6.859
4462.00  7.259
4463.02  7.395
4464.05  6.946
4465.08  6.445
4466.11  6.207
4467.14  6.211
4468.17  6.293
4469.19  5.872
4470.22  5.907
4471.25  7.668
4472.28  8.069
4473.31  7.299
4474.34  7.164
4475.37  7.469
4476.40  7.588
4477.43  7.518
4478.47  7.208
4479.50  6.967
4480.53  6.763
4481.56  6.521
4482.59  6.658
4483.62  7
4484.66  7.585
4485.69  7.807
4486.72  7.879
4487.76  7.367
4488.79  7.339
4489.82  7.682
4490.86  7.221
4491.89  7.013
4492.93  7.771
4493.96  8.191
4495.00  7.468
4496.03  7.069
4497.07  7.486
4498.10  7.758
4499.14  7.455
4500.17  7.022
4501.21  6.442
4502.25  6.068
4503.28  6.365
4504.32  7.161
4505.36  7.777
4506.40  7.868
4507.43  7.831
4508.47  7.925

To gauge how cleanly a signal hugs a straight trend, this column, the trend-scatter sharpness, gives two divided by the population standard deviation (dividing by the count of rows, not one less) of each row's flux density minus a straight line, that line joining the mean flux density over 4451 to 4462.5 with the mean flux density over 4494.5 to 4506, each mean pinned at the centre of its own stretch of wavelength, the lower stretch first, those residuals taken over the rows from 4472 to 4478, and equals 7.0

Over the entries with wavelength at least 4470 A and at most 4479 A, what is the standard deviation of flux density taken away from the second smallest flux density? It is 6.6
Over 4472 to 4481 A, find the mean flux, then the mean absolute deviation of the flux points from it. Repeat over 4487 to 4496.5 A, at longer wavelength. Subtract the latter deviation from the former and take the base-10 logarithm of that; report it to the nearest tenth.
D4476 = -2.6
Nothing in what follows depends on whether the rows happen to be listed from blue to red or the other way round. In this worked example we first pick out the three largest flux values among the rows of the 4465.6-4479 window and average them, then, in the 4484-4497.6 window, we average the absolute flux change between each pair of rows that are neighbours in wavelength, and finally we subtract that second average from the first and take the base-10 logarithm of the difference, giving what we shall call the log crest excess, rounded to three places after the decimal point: 0.869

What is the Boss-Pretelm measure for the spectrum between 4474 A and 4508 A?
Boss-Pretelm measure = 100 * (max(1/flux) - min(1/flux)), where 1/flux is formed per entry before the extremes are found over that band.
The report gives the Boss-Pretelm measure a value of 4.3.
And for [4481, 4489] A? 2.6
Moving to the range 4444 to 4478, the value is 5.2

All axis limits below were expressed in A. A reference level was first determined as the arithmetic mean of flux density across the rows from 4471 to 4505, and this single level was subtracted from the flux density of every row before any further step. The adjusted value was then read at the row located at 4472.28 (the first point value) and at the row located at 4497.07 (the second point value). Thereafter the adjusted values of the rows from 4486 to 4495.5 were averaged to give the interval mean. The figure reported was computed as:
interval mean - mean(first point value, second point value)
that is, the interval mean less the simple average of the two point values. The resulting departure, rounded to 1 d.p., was -0.2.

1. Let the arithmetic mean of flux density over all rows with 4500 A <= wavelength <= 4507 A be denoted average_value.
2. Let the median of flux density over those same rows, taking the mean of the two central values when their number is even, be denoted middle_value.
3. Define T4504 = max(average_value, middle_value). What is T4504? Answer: 7.0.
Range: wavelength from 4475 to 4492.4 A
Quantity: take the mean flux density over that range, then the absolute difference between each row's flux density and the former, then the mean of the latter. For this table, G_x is 0.33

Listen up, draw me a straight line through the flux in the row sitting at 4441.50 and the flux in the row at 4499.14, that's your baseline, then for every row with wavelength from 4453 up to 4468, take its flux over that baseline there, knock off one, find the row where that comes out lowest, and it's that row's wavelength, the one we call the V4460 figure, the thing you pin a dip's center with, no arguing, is 4467.14 A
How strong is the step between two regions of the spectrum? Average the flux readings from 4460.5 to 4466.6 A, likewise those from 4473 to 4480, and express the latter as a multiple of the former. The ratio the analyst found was 1.07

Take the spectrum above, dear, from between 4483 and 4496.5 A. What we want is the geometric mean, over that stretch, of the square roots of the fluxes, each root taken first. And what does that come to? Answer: 2.74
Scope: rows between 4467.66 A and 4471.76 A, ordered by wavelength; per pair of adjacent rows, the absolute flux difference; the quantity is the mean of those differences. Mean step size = 0.74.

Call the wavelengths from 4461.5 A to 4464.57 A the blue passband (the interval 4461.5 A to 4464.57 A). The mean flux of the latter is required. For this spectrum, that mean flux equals 7.2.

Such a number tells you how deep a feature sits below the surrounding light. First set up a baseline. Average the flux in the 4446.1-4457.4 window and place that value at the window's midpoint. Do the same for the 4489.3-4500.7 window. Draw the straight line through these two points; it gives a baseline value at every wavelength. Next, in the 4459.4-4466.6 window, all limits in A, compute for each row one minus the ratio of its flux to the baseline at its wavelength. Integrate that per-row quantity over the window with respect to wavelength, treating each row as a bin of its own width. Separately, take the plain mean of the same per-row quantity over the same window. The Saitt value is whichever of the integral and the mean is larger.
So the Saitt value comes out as 0.7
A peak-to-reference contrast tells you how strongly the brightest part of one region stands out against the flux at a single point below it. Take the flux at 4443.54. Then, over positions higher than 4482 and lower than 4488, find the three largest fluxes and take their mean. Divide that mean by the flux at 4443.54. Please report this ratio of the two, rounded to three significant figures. 1.16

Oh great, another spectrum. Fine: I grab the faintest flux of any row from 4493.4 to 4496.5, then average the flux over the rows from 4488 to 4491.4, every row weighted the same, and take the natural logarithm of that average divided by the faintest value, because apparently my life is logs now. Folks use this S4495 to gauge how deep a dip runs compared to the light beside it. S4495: 0.05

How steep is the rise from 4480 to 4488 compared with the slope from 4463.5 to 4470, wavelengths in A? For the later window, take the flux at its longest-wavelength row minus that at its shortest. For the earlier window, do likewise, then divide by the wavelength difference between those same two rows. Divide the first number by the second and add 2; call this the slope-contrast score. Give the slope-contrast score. -0.9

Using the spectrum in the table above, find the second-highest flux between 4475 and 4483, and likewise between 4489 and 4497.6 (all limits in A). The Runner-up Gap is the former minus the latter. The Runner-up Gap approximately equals -0.25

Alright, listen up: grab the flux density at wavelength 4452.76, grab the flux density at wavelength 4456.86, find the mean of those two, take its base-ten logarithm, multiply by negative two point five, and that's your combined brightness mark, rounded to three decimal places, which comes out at -2.126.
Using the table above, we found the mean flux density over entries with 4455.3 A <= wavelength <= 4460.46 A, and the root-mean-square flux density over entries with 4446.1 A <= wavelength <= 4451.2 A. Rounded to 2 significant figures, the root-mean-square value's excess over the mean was 1.3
